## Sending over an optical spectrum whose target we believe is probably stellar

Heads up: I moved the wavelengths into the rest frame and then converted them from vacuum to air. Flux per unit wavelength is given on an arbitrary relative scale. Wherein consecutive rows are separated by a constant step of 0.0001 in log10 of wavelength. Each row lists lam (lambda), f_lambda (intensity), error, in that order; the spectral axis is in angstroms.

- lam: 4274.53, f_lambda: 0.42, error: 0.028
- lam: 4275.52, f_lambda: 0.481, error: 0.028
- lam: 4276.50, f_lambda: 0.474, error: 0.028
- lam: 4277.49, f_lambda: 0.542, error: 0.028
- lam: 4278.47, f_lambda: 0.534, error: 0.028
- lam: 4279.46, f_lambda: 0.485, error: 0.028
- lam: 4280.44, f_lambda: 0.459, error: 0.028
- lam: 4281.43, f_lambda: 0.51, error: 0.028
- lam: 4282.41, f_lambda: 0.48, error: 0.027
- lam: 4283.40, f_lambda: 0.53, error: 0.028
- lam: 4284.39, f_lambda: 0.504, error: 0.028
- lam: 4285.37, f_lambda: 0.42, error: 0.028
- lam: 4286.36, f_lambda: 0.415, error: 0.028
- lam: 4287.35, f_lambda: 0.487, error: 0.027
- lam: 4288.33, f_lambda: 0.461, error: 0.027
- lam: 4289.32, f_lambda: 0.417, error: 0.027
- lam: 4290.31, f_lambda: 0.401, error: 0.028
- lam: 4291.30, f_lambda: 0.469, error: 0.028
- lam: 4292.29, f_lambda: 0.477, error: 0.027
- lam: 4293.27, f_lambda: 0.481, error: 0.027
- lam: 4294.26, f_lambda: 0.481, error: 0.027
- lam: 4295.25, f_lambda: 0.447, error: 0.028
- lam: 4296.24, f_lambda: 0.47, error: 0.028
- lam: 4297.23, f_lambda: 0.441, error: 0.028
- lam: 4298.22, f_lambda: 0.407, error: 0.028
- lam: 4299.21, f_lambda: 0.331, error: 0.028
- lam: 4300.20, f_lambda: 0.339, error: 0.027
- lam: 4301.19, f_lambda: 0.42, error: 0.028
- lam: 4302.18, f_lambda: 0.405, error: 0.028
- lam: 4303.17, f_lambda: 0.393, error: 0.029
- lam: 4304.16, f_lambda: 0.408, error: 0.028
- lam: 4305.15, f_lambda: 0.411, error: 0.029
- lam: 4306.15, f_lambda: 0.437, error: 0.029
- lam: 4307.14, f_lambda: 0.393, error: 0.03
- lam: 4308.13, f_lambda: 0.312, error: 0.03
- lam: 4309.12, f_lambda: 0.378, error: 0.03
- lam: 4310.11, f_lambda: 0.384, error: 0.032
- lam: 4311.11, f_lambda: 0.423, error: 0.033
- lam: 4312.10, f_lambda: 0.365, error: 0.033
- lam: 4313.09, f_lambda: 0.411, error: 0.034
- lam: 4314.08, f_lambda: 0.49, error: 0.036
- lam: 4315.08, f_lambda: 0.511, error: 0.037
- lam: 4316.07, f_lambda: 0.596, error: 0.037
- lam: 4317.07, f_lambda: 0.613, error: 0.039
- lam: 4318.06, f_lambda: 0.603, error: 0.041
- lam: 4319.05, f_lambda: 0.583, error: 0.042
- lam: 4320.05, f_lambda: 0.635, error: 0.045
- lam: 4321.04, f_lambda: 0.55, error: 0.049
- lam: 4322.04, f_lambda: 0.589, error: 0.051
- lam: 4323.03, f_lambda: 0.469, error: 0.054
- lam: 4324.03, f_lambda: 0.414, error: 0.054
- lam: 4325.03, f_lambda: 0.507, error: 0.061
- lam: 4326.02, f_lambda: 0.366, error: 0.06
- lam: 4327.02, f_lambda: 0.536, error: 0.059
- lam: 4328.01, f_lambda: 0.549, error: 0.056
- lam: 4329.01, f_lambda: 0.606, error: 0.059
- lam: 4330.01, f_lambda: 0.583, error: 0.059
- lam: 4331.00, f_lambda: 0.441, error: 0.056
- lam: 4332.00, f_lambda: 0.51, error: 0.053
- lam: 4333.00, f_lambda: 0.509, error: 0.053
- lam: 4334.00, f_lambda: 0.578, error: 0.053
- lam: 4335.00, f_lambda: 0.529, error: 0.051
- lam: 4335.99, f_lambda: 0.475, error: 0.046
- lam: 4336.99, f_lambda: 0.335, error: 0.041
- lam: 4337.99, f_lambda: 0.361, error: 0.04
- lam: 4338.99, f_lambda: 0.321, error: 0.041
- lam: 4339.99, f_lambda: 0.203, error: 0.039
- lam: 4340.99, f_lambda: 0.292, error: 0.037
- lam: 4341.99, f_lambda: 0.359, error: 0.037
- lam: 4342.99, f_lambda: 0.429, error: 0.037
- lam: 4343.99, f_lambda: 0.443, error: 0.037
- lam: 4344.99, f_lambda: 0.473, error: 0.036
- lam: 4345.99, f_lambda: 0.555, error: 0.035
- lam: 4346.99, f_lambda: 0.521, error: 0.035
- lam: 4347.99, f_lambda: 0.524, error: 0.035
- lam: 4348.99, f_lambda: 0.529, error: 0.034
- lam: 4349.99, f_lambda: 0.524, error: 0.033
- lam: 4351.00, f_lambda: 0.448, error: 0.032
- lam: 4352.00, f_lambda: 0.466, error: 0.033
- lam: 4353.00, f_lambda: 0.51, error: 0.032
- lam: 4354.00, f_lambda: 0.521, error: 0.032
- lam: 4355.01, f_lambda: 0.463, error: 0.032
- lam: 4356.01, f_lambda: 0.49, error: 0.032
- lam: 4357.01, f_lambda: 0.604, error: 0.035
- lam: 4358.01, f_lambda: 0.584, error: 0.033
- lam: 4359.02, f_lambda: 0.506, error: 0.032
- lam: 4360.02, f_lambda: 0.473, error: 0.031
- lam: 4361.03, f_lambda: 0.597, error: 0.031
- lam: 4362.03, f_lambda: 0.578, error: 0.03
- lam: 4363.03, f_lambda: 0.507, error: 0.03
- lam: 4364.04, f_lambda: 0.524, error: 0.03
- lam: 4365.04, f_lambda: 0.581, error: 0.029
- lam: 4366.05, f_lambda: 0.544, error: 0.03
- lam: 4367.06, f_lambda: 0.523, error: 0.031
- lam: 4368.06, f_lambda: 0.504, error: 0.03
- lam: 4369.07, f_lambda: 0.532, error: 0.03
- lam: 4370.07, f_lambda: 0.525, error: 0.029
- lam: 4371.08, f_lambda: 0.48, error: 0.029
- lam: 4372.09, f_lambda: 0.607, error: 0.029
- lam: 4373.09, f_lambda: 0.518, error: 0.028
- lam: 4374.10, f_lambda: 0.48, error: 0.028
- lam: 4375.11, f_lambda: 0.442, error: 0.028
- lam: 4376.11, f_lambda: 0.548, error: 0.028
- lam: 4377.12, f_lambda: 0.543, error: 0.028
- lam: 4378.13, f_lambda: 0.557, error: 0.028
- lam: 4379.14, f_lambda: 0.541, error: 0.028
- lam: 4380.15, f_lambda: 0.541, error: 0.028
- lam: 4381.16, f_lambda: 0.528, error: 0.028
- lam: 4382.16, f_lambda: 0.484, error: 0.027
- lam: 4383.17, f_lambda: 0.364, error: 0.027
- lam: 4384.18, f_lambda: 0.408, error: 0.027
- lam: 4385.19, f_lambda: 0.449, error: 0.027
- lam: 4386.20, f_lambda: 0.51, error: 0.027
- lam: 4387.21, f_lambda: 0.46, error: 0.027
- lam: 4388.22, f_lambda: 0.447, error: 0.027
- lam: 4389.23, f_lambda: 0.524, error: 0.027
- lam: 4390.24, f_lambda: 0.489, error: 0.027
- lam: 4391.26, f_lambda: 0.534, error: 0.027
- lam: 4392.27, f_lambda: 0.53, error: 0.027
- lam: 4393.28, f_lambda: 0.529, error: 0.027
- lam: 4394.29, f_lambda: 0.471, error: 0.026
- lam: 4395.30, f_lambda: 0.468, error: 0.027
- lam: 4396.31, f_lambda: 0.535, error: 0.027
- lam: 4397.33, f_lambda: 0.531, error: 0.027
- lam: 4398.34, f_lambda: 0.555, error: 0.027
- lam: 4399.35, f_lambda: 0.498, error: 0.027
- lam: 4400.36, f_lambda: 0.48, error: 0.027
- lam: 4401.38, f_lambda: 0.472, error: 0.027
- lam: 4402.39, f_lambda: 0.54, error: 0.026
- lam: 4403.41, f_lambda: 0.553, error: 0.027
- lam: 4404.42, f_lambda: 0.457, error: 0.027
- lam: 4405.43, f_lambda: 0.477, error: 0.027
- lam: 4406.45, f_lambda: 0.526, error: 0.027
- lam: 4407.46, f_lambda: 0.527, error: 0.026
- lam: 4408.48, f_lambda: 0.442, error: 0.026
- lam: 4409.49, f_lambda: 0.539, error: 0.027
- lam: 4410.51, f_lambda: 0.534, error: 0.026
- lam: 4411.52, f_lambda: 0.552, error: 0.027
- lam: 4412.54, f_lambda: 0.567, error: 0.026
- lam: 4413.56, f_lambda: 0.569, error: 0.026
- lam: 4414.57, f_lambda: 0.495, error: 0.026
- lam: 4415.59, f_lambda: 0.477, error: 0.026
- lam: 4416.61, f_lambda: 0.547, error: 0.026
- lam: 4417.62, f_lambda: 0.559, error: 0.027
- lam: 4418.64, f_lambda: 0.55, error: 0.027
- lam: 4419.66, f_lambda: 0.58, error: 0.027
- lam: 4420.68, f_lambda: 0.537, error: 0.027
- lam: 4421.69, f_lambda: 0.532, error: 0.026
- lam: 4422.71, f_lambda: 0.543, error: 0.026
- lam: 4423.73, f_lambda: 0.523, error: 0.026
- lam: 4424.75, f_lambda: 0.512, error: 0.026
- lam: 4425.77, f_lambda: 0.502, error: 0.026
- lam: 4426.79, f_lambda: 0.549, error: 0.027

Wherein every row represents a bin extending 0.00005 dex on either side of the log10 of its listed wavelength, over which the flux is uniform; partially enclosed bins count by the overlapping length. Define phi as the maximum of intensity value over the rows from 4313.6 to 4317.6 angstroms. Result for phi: 0.613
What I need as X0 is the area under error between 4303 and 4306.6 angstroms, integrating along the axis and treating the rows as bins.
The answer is 0.103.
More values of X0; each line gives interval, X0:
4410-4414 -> 0.105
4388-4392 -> 0.108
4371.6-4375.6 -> 0.113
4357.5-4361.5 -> 0.127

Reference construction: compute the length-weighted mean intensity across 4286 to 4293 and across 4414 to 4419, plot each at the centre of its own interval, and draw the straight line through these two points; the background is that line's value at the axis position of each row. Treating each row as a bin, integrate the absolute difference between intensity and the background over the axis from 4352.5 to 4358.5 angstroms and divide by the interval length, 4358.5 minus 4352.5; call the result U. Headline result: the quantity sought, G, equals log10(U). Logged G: -1.3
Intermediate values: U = 0.05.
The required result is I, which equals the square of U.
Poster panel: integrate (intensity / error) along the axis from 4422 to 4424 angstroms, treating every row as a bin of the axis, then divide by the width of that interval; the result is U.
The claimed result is 421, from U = 20.5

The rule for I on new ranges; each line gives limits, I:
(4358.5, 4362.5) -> 302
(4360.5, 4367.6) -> 333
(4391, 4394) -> 383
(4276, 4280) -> 330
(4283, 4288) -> 287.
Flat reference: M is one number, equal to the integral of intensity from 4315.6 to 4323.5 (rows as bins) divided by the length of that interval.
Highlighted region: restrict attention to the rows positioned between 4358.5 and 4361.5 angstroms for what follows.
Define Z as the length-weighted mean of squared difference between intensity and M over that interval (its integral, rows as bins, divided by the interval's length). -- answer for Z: 0.006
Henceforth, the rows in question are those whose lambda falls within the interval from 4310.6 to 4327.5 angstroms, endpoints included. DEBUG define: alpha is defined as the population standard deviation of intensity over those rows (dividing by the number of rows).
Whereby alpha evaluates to 0.086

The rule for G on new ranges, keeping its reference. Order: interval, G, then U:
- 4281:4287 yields -1.3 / 0.05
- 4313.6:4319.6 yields -1.0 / 0.10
